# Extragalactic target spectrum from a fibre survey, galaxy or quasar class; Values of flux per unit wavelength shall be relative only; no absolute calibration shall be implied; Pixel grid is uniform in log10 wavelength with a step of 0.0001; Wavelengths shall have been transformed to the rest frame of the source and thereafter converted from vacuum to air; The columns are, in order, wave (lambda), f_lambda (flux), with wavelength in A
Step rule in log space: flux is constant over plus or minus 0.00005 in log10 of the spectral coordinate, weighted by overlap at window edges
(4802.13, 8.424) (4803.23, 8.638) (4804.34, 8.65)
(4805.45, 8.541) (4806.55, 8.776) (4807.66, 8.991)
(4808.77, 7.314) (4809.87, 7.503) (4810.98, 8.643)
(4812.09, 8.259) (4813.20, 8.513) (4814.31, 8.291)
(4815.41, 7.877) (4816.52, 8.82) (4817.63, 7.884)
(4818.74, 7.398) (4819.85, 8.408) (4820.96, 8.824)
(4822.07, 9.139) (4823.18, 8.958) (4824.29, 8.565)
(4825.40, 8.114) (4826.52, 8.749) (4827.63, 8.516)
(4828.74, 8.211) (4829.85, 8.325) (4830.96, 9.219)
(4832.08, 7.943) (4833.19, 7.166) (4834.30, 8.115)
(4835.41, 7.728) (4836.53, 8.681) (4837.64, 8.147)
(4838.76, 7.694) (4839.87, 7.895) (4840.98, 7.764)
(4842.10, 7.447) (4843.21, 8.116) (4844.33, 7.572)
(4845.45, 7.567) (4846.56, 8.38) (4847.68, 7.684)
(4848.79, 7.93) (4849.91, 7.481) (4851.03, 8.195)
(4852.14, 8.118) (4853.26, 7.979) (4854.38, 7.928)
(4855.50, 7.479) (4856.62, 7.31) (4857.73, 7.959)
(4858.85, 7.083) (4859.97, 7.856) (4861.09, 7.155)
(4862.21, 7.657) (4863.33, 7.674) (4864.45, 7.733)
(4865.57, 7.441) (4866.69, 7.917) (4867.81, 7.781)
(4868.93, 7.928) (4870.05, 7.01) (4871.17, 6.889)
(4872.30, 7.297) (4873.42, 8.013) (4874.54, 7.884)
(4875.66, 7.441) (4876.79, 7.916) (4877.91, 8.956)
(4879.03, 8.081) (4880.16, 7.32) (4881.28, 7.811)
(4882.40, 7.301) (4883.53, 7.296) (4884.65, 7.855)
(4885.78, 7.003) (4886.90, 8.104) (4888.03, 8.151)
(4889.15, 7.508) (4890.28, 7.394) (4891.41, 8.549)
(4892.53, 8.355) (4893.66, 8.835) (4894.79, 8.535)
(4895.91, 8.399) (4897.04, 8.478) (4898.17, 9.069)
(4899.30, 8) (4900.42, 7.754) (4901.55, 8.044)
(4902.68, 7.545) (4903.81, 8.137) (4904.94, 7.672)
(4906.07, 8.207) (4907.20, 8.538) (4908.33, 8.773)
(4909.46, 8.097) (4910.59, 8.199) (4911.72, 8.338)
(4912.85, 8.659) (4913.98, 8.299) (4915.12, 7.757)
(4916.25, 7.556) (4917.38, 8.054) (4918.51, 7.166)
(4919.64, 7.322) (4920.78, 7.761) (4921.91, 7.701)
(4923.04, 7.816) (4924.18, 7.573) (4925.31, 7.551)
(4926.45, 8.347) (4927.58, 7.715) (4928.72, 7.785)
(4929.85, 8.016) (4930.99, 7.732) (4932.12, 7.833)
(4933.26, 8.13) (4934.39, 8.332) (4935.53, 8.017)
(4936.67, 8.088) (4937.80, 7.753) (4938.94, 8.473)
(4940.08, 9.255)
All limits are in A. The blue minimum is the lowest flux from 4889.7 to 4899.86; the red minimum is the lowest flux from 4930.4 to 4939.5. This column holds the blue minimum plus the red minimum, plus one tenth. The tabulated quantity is 15.23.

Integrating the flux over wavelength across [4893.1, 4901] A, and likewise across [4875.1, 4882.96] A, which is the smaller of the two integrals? 61.6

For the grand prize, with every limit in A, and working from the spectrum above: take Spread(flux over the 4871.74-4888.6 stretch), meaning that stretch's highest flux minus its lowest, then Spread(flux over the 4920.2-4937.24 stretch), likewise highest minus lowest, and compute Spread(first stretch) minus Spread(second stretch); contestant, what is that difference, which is 1.2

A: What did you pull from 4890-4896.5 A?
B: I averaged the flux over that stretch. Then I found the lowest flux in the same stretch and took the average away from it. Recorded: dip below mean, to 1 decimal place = -1.0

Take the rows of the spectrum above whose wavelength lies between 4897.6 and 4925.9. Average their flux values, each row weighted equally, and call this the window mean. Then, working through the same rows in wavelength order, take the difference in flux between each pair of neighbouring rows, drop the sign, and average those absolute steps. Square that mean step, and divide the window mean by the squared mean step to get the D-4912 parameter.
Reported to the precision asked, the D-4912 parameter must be 56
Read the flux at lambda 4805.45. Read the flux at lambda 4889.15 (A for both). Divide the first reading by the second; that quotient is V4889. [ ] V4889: 1.14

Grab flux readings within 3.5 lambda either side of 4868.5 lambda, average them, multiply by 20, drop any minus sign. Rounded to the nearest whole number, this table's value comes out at 150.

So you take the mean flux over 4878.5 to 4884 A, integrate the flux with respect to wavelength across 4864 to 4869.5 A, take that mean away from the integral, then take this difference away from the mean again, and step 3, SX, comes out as -28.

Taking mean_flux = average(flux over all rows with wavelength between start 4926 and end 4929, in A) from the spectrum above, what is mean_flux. 7.95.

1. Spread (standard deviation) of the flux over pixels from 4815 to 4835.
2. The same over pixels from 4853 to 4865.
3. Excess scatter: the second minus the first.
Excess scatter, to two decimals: -0.25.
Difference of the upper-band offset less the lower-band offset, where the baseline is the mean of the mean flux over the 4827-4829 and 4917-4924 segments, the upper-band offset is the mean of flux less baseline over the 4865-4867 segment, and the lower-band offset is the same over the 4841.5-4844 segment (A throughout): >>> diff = -0.1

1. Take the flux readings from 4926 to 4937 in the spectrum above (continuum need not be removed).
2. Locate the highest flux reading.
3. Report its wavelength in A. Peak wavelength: 4926.45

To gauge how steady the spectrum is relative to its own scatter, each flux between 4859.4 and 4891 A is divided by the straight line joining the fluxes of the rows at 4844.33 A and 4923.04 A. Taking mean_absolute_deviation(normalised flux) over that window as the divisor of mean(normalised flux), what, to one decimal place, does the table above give 21.9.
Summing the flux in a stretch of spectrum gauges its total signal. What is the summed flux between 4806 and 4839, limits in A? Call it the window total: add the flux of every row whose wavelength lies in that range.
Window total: 249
